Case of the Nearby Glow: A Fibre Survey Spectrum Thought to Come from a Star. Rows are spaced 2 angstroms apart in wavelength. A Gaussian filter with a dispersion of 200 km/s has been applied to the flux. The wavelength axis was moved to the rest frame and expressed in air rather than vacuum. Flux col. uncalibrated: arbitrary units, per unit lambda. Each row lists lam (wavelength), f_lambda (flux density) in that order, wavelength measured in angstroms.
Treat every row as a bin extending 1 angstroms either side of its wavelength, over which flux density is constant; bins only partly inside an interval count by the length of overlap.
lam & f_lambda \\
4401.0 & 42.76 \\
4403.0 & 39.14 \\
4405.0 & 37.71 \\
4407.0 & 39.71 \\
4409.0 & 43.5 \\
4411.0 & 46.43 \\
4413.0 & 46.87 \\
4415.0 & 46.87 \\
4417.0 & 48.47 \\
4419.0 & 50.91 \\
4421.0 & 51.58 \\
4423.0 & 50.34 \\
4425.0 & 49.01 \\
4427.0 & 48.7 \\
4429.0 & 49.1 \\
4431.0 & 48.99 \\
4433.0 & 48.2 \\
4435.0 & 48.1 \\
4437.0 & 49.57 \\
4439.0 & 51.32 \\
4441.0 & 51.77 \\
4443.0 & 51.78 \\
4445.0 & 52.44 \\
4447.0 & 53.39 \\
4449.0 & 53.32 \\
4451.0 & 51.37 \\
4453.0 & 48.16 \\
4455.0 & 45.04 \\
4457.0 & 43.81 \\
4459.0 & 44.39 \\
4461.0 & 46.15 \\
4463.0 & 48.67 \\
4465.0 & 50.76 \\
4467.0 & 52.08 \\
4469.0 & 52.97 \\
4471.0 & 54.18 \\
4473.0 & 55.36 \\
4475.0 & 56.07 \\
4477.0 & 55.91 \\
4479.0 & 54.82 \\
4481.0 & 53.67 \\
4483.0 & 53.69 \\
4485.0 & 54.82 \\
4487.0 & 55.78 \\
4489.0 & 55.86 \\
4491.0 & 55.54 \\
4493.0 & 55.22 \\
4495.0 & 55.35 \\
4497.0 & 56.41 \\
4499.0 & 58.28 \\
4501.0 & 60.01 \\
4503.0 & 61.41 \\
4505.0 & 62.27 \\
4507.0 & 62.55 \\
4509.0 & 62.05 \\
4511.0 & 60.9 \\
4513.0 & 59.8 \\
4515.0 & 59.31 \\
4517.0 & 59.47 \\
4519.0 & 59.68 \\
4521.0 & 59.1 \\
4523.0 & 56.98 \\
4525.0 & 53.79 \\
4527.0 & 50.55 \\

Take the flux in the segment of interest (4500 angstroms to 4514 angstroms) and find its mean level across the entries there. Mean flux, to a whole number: 61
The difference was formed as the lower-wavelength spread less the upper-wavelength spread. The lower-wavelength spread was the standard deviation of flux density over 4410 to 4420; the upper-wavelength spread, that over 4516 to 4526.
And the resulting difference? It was -0.6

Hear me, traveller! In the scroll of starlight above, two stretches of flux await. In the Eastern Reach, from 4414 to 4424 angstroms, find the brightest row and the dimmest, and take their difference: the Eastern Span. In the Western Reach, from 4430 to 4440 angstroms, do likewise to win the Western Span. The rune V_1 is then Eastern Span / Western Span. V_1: 1.5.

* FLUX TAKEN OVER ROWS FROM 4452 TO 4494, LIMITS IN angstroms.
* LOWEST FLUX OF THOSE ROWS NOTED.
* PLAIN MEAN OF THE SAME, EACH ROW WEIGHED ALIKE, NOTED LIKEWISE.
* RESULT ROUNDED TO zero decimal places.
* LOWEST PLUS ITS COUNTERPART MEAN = 96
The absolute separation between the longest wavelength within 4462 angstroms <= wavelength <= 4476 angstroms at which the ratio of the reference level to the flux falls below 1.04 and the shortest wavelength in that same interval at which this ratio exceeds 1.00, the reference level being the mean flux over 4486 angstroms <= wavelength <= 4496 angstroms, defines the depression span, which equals 12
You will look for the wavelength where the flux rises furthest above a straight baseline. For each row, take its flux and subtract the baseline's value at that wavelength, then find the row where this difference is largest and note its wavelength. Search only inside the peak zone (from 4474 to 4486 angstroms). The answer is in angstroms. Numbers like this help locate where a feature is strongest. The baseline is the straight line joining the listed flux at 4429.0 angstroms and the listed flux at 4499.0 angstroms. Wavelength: 4475.0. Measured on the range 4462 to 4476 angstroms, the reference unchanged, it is 4475.0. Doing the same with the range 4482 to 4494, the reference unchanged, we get 4487.0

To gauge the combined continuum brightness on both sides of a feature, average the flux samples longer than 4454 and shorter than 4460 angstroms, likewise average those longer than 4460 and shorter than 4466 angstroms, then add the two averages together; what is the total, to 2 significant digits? 93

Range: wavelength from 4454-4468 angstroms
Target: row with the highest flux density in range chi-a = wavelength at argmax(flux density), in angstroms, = 4467.0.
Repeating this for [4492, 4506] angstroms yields 4505.0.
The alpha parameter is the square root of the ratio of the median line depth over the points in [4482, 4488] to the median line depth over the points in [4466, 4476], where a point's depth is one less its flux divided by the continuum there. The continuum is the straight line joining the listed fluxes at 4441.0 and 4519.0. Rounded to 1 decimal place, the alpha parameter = 1.5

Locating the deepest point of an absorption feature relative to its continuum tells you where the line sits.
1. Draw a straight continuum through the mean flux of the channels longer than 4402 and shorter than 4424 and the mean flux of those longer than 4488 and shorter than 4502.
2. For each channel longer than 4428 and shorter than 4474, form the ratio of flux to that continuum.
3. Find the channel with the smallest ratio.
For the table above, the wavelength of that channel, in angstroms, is 4457.0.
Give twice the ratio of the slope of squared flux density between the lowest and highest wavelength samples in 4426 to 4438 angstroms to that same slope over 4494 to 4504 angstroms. 0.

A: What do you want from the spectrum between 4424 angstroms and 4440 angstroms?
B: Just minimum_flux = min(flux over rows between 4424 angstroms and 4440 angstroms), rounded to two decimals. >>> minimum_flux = 48.10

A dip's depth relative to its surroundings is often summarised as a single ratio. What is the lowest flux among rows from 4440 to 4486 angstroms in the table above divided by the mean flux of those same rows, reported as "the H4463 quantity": 0.85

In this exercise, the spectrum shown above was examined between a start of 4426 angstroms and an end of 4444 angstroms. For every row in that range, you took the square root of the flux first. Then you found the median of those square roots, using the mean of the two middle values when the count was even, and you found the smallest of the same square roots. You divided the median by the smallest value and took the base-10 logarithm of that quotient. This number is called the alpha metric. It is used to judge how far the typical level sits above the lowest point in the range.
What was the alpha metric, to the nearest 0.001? 0.004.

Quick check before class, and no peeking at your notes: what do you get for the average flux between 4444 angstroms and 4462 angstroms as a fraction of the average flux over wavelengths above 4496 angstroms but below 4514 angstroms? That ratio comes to 0.81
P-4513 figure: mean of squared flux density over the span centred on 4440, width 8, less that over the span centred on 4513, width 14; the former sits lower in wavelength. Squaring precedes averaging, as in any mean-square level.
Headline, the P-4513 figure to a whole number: -1053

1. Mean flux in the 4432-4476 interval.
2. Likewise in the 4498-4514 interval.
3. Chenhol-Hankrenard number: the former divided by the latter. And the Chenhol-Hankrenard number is 0.83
